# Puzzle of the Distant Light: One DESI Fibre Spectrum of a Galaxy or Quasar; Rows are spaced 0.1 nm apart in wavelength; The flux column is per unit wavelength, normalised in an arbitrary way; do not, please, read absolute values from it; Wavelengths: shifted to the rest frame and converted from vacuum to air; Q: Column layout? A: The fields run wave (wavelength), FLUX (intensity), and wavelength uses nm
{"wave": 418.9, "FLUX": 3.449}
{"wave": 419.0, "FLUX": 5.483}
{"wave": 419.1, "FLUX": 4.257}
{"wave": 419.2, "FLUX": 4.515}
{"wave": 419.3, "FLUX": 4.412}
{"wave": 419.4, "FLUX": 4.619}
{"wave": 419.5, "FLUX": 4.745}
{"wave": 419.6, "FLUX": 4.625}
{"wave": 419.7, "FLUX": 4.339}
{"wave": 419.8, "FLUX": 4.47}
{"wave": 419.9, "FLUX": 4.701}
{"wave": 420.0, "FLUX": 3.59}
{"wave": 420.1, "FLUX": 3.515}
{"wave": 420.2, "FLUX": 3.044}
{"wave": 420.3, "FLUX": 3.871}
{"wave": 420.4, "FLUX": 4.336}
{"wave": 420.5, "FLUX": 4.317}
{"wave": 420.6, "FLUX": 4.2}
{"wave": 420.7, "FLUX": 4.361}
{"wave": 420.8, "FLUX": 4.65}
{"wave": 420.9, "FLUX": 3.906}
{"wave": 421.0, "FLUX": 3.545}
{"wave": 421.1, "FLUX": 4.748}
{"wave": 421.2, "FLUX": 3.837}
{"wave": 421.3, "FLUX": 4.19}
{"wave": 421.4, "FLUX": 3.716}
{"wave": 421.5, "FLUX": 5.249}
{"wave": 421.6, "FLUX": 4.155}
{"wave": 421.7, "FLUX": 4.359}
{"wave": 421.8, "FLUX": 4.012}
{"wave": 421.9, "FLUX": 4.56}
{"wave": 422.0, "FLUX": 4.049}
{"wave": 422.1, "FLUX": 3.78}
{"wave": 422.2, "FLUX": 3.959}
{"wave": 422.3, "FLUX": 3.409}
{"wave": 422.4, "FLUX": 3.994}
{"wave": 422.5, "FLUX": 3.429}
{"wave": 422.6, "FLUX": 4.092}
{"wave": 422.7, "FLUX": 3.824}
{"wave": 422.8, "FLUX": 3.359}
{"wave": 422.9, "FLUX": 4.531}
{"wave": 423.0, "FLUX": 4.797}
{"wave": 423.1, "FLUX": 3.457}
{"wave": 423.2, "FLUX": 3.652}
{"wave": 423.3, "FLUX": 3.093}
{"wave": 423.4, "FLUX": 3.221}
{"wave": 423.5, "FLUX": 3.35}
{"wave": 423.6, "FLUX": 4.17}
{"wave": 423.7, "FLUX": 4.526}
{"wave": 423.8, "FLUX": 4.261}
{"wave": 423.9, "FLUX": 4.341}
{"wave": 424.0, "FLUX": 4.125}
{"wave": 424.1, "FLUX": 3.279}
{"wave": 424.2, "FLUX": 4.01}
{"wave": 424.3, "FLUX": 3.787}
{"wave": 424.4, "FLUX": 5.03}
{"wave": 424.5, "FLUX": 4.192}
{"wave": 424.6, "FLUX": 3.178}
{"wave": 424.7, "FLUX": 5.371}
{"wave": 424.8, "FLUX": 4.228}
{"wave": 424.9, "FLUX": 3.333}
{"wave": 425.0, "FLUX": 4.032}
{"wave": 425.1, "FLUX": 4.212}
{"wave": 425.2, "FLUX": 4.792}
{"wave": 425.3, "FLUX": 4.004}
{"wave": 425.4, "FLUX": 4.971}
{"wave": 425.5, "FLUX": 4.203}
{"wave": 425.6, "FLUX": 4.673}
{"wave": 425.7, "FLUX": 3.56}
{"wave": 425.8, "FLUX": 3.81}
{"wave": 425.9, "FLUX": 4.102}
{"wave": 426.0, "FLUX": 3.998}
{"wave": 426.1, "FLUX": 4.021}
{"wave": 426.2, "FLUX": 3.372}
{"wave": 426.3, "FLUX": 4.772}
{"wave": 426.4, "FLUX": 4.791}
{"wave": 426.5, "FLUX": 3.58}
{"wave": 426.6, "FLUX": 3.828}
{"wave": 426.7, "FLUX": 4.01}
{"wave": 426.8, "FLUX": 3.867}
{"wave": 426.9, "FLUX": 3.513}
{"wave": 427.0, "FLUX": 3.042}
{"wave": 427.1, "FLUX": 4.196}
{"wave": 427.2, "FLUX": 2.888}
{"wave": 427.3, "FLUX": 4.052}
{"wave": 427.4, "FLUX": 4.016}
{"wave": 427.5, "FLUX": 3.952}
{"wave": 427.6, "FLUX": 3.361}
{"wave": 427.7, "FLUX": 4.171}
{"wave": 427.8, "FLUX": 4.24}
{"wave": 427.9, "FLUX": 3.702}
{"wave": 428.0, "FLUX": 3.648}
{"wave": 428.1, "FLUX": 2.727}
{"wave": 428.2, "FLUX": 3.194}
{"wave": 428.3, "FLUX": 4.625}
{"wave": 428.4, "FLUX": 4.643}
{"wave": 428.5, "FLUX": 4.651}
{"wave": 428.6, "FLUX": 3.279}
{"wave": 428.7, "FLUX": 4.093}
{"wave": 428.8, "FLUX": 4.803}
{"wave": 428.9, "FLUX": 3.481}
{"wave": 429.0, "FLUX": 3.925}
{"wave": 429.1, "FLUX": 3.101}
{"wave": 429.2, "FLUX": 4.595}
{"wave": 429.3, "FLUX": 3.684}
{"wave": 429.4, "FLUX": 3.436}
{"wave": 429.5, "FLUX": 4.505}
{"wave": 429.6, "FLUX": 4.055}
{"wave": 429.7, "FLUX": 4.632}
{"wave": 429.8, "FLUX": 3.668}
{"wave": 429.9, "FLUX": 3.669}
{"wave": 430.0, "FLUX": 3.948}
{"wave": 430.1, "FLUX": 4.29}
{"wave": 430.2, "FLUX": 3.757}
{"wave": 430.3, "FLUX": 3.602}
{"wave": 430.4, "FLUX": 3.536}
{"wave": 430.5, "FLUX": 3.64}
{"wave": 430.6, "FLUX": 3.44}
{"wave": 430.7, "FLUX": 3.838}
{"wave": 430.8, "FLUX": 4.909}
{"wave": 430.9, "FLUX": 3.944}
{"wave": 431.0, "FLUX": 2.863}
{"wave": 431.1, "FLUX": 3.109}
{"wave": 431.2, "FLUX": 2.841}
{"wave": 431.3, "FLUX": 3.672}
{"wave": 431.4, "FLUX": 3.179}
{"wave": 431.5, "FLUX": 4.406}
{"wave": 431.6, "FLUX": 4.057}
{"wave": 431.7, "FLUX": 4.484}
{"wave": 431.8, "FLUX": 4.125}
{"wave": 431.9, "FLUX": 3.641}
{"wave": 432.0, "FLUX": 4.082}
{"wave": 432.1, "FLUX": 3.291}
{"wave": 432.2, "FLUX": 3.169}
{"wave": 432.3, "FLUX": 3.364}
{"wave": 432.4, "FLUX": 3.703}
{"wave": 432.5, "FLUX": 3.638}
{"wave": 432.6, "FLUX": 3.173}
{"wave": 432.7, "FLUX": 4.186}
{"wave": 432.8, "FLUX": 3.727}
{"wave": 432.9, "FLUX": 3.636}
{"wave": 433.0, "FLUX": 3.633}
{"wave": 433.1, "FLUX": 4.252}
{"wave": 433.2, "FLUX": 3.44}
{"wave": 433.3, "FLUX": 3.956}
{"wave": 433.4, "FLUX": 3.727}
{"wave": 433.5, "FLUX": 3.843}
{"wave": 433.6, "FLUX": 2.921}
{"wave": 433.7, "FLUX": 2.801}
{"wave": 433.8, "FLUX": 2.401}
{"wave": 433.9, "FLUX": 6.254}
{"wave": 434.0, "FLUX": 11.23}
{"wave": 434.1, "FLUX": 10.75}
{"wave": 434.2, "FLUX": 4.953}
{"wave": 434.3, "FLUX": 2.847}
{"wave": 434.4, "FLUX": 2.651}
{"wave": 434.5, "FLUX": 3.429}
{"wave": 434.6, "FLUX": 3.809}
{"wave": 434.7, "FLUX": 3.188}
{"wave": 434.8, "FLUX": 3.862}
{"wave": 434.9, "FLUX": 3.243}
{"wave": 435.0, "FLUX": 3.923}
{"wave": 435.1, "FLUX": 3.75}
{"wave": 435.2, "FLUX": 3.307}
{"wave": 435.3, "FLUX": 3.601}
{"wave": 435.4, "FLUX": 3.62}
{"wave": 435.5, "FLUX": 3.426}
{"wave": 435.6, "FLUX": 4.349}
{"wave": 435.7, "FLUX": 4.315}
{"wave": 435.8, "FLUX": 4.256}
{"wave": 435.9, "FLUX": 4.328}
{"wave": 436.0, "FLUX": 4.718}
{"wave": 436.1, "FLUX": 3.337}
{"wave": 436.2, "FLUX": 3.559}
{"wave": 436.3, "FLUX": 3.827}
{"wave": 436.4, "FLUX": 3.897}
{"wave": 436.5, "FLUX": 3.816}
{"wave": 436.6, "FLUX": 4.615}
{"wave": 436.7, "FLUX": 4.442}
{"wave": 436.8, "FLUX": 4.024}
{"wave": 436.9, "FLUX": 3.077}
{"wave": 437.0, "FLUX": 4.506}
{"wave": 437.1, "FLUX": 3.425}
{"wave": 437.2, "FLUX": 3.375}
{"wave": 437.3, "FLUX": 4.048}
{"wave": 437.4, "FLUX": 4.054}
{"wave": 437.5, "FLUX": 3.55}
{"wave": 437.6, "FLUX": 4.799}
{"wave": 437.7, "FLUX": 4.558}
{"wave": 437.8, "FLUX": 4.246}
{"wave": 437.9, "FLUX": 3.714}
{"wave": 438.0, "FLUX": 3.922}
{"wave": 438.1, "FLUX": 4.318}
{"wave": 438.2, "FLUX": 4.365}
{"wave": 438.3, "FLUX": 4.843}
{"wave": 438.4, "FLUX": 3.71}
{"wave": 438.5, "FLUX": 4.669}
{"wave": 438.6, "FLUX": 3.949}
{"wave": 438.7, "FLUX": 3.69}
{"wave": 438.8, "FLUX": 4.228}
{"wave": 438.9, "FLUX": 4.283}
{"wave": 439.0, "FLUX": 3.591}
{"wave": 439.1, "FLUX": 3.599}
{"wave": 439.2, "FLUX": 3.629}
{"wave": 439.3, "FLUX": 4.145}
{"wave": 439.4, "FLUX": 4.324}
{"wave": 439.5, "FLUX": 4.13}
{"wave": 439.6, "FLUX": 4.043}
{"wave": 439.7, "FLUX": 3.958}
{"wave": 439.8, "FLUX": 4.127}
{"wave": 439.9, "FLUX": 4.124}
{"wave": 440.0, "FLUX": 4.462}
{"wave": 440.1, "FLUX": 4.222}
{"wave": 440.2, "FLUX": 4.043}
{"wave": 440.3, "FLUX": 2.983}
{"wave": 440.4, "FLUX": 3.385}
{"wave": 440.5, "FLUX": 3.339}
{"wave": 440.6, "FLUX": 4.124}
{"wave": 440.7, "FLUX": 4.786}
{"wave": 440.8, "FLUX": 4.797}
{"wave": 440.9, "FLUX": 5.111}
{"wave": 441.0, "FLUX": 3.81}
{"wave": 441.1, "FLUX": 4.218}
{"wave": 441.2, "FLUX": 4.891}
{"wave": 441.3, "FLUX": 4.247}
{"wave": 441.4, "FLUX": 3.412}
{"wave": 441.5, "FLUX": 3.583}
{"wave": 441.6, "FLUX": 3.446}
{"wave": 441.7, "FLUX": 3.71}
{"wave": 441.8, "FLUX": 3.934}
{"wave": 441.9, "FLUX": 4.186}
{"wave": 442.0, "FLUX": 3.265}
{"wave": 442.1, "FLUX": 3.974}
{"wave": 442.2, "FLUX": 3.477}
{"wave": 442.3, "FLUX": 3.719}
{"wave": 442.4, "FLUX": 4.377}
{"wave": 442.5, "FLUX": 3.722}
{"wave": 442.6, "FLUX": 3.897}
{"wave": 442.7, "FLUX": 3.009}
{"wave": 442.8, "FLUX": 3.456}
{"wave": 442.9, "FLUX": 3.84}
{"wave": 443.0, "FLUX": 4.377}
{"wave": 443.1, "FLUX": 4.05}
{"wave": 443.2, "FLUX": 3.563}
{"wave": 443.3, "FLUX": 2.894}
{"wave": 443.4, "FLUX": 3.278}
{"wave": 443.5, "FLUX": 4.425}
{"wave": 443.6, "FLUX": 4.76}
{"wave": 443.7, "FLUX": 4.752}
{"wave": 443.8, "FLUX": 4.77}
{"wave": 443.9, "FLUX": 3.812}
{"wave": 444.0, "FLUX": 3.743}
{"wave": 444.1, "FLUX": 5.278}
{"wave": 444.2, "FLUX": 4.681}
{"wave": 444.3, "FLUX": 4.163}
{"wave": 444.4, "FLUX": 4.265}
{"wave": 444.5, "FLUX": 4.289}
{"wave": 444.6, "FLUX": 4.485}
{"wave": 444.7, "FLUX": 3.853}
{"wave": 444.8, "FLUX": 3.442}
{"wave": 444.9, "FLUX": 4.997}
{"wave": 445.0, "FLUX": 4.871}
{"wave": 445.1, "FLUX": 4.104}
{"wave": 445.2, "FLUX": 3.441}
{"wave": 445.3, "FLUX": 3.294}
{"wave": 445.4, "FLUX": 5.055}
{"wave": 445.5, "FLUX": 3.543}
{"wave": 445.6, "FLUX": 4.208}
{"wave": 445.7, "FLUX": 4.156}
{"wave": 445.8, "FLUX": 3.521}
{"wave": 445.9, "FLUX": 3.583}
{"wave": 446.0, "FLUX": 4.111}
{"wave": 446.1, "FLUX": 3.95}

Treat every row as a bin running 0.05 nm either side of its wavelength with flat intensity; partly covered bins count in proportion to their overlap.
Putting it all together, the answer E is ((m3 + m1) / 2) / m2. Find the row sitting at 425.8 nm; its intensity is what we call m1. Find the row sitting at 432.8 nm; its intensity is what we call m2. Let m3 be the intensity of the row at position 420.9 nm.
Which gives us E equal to 1.04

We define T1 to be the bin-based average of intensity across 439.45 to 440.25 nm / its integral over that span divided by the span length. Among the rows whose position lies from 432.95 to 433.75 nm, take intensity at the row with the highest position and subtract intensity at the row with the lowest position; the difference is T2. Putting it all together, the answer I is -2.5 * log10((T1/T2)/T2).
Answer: -1.9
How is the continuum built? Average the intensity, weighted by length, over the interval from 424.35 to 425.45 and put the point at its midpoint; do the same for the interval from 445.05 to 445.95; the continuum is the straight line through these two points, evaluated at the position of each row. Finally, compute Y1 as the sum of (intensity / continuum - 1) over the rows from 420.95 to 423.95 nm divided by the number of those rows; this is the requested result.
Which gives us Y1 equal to -0.08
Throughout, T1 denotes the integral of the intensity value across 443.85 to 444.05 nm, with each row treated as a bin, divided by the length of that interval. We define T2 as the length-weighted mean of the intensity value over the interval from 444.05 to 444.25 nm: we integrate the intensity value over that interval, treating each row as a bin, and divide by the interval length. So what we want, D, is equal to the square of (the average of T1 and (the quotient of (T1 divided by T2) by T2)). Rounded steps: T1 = 3.78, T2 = 5.0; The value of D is 3.9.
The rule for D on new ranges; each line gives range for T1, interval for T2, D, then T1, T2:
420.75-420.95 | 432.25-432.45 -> 5.3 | 4.28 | 3.5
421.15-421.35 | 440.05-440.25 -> 4.5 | 4.01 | 4.1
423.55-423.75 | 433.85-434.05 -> 4.9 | 4.35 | 8.7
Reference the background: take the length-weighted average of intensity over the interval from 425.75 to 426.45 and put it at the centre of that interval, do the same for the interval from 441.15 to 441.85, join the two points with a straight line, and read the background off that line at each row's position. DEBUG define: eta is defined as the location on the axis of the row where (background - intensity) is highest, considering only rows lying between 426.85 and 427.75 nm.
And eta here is 427.2 nm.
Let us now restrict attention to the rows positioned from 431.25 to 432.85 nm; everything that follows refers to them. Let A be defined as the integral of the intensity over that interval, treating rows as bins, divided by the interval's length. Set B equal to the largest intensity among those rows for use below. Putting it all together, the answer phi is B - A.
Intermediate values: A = 3.74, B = 4.484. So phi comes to 0.74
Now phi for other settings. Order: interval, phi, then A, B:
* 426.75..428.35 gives 0.93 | 3.70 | 4.625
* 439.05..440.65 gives 0.55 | 3.91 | 4.462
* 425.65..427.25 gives 0.96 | 3.83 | 4.791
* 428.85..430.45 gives 0.76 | 3.87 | 4.632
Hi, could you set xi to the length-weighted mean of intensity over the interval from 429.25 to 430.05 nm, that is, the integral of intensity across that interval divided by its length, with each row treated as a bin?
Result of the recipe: 3.95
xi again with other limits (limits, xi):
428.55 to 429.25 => 3.90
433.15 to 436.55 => 4.16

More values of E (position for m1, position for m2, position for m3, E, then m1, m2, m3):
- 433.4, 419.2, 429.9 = 0.82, 3.727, 4.515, 3.669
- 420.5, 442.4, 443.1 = 0.96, 4.317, 4.377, 4.05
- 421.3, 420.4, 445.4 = 1.07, 4.19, 4.336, 5.055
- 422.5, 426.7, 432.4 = 0.89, 3.429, 4.01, 3.703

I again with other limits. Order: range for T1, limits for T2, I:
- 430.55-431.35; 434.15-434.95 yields -0.2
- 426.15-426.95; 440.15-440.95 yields -1.4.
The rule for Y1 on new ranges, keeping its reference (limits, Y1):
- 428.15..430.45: -0.06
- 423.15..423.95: -0.12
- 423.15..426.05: -0.06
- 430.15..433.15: -0.11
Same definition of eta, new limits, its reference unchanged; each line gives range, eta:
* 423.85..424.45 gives 424.1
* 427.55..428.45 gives 428.1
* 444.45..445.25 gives 444.8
